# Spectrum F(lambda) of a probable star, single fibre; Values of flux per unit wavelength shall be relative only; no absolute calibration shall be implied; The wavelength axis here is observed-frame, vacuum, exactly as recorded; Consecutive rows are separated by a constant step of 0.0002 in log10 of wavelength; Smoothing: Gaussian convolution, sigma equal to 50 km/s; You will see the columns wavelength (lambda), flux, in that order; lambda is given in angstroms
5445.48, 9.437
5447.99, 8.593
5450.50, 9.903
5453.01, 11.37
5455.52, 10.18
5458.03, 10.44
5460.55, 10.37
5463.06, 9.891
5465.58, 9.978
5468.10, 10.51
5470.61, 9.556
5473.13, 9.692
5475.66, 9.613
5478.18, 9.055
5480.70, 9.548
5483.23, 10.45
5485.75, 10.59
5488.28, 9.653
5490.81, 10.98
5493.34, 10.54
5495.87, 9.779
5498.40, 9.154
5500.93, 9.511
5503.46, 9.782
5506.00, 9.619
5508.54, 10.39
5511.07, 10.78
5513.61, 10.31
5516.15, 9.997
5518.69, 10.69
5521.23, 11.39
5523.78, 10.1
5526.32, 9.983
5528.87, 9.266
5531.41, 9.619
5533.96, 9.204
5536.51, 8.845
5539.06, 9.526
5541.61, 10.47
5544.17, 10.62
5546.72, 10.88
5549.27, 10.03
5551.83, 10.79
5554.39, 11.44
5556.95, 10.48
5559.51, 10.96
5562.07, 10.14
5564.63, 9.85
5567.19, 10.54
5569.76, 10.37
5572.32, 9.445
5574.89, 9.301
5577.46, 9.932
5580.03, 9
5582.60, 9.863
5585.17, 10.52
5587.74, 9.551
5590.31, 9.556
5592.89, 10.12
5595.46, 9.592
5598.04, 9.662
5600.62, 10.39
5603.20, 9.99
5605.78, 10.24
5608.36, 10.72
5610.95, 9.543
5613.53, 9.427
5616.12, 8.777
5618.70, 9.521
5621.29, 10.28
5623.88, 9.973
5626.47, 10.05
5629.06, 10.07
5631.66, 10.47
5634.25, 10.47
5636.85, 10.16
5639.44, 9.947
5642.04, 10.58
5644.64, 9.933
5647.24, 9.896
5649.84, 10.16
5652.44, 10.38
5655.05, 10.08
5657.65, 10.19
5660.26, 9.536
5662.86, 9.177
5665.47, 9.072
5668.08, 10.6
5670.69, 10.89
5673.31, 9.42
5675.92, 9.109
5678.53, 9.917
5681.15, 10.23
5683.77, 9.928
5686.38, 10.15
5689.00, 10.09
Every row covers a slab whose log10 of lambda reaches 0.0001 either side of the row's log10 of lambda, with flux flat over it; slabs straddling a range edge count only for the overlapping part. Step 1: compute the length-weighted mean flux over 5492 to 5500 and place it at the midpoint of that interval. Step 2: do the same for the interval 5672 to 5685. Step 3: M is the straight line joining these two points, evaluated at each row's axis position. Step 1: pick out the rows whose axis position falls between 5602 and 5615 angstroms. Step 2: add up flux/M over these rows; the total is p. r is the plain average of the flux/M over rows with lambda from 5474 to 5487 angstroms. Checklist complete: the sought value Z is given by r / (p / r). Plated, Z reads 0.196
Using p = 5.12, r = 1.00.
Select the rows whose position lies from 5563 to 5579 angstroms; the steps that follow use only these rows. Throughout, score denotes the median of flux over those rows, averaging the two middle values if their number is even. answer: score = 9.9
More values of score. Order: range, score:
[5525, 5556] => 10.0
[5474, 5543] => 9.8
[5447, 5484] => 9.9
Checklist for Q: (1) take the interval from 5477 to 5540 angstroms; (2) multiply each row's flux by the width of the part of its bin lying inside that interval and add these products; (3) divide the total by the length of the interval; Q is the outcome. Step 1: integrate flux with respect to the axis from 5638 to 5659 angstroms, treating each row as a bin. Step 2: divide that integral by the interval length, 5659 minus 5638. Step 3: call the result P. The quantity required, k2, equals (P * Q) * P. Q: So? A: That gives 1025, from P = 10.1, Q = 10.0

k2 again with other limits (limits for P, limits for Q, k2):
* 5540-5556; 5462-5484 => 1115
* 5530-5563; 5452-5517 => 1053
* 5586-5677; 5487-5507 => 975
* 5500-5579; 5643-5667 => 1011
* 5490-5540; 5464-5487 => 982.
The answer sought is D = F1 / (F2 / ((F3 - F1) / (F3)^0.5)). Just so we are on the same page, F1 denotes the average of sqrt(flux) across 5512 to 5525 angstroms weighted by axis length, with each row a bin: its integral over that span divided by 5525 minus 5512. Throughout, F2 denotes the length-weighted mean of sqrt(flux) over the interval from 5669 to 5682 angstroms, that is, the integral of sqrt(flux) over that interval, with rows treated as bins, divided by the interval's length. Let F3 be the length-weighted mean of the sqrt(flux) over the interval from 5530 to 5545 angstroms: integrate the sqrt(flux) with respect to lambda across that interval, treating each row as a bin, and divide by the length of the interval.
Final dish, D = -0.08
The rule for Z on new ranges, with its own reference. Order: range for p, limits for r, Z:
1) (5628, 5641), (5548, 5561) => 0.229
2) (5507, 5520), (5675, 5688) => 0.194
